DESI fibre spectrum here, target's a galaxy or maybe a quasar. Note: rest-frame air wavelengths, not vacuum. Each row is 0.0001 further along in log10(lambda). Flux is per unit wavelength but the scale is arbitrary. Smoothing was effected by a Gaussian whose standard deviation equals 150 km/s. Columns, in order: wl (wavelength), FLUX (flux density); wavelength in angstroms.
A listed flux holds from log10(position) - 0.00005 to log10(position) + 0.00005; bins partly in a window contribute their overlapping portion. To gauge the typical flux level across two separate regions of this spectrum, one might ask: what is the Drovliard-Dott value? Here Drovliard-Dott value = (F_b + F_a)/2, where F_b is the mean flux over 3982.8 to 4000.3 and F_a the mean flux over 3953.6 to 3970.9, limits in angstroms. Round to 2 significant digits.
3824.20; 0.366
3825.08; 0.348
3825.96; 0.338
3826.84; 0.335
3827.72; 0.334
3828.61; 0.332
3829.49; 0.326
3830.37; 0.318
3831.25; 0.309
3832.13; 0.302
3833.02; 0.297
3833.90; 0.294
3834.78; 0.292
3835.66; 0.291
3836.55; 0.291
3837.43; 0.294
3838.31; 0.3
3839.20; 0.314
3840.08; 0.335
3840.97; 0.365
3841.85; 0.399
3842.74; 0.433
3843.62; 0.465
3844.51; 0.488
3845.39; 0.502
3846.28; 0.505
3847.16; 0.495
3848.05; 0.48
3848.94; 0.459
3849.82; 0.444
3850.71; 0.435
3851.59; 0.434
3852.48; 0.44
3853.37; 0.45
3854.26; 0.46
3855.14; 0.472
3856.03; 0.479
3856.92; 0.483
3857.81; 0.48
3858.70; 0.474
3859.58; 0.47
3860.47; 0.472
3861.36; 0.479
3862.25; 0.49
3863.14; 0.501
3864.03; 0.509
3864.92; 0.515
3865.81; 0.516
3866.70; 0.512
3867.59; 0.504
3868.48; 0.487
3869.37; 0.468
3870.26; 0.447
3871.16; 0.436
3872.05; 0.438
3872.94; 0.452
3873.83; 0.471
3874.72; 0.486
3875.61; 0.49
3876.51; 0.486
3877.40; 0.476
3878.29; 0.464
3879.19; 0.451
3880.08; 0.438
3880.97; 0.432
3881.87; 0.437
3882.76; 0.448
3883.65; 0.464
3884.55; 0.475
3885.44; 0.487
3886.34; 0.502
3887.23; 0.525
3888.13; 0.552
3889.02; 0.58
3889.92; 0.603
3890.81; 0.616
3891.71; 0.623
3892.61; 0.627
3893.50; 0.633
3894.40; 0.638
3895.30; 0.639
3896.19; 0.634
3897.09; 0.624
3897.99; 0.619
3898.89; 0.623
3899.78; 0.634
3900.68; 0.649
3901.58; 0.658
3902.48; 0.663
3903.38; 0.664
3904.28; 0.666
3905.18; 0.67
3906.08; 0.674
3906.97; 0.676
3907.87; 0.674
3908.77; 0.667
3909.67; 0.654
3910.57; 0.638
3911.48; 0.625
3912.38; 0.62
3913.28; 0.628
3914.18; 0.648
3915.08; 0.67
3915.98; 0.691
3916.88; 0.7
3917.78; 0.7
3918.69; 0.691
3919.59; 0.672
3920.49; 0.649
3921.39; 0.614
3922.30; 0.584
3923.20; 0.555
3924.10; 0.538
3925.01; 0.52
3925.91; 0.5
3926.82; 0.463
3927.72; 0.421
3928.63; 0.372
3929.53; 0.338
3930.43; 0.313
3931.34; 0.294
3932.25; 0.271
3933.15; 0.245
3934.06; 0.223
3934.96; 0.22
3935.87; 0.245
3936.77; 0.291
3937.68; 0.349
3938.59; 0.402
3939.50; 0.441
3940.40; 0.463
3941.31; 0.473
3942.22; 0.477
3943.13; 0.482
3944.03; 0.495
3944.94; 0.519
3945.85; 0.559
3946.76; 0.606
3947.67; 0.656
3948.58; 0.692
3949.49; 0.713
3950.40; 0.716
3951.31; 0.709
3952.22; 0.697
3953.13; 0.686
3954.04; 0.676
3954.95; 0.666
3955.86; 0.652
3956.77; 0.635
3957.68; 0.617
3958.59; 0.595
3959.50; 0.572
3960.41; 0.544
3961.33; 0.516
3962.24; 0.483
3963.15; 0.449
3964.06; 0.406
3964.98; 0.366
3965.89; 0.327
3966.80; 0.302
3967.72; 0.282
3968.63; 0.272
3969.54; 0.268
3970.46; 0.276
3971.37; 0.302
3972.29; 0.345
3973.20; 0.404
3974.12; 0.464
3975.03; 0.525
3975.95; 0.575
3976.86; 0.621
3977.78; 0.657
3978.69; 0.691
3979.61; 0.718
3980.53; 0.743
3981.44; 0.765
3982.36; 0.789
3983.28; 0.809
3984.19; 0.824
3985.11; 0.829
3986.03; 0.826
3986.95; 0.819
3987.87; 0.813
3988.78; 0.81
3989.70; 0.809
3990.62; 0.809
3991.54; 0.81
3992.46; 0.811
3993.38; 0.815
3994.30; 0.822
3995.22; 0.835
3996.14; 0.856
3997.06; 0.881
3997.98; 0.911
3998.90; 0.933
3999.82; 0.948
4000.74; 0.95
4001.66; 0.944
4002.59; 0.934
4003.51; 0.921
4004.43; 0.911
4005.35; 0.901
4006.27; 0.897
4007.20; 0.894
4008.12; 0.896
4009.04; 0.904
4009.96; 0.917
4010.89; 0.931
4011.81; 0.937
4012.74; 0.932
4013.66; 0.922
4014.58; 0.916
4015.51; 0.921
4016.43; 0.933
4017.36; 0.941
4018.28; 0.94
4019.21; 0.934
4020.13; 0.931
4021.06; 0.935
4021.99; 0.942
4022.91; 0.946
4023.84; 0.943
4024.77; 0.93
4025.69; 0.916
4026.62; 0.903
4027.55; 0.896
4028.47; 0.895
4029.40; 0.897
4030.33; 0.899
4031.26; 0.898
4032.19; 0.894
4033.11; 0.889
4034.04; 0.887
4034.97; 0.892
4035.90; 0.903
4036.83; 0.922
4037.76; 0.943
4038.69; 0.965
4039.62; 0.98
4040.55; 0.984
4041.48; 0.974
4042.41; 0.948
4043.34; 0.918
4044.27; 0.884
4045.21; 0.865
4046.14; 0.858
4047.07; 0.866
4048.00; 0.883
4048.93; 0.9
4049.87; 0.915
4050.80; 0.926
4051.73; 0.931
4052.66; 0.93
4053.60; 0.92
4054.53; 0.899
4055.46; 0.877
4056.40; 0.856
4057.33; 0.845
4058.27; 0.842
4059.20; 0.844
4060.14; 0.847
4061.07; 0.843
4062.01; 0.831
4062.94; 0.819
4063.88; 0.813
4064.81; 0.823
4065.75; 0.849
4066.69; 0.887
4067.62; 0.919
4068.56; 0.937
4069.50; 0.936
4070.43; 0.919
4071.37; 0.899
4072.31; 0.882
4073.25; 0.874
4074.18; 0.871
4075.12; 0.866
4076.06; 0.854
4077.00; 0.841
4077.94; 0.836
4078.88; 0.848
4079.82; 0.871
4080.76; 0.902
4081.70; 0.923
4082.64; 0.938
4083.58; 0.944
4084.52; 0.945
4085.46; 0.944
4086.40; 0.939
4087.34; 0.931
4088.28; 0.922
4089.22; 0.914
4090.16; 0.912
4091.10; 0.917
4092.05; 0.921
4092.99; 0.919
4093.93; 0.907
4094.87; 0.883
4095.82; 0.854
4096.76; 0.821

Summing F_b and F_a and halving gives 0.65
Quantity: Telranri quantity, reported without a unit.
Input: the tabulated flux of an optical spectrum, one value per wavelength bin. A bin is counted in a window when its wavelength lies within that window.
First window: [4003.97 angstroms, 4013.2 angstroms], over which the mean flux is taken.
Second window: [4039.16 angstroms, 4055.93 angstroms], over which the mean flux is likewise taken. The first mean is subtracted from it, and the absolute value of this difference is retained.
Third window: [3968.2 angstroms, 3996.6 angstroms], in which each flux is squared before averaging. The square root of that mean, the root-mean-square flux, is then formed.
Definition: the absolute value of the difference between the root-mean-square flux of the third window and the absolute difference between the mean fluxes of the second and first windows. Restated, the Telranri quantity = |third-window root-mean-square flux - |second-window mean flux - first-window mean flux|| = 0.69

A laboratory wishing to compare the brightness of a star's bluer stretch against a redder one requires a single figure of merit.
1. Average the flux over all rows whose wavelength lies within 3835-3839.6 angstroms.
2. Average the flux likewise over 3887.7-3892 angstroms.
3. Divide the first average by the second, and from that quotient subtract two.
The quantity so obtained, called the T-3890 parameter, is -1.50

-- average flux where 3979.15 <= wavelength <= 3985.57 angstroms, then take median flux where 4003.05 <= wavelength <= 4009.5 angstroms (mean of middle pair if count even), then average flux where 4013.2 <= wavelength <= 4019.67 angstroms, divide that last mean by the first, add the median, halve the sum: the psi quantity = 1.04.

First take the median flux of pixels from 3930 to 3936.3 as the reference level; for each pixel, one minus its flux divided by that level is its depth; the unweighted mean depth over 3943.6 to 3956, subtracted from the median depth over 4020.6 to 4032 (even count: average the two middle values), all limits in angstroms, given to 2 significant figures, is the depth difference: -1.1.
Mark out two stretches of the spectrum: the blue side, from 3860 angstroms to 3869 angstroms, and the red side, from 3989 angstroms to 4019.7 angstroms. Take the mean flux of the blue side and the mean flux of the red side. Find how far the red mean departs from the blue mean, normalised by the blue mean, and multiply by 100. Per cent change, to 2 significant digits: 80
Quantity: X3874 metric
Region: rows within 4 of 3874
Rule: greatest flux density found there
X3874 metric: 0.49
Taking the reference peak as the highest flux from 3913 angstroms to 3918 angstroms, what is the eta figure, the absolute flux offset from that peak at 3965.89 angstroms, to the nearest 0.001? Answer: 0.373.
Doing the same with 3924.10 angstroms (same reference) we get 0.162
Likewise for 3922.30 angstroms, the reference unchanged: 0.116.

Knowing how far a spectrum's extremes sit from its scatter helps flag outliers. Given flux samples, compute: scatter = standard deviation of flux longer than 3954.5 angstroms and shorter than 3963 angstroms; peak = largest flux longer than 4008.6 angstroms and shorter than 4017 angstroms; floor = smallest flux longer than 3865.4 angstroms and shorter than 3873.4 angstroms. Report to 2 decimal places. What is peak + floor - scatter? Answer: 1.31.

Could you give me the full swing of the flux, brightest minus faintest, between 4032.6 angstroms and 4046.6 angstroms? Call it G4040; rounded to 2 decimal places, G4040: 0.13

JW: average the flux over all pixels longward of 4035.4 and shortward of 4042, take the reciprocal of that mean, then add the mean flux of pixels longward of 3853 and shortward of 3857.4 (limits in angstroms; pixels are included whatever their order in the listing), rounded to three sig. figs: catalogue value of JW 1.52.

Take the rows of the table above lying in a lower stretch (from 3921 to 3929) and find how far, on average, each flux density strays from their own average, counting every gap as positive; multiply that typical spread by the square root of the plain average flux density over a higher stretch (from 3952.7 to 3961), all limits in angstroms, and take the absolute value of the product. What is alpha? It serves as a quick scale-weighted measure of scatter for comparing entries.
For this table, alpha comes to 0.048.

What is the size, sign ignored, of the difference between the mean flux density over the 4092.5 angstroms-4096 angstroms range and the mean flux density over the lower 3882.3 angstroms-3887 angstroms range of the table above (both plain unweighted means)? 0.42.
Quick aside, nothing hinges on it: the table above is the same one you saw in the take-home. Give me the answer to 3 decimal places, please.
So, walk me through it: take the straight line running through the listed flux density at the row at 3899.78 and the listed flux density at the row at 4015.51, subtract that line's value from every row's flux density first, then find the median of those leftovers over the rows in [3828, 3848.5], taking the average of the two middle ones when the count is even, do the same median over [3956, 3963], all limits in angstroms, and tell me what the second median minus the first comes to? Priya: -0.066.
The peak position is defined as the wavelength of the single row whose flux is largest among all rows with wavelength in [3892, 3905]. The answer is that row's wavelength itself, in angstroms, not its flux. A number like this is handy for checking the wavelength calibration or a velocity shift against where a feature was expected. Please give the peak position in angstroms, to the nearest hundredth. 3904.28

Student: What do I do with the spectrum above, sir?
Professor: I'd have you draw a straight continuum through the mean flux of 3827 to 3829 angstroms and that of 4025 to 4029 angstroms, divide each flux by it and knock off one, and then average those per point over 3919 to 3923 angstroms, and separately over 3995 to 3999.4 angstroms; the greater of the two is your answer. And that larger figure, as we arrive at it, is 0.081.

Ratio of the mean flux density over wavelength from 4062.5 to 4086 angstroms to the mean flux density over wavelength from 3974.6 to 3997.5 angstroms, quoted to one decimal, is 1.1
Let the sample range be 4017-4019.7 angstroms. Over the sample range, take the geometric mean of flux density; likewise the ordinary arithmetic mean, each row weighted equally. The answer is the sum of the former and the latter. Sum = 1.88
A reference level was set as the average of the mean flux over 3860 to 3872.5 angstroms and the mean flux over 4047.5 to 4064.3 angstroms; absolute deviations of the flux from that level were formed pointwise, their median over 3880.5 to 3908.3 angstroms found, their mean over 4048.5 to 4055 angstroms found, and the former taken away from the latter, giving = 0.18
